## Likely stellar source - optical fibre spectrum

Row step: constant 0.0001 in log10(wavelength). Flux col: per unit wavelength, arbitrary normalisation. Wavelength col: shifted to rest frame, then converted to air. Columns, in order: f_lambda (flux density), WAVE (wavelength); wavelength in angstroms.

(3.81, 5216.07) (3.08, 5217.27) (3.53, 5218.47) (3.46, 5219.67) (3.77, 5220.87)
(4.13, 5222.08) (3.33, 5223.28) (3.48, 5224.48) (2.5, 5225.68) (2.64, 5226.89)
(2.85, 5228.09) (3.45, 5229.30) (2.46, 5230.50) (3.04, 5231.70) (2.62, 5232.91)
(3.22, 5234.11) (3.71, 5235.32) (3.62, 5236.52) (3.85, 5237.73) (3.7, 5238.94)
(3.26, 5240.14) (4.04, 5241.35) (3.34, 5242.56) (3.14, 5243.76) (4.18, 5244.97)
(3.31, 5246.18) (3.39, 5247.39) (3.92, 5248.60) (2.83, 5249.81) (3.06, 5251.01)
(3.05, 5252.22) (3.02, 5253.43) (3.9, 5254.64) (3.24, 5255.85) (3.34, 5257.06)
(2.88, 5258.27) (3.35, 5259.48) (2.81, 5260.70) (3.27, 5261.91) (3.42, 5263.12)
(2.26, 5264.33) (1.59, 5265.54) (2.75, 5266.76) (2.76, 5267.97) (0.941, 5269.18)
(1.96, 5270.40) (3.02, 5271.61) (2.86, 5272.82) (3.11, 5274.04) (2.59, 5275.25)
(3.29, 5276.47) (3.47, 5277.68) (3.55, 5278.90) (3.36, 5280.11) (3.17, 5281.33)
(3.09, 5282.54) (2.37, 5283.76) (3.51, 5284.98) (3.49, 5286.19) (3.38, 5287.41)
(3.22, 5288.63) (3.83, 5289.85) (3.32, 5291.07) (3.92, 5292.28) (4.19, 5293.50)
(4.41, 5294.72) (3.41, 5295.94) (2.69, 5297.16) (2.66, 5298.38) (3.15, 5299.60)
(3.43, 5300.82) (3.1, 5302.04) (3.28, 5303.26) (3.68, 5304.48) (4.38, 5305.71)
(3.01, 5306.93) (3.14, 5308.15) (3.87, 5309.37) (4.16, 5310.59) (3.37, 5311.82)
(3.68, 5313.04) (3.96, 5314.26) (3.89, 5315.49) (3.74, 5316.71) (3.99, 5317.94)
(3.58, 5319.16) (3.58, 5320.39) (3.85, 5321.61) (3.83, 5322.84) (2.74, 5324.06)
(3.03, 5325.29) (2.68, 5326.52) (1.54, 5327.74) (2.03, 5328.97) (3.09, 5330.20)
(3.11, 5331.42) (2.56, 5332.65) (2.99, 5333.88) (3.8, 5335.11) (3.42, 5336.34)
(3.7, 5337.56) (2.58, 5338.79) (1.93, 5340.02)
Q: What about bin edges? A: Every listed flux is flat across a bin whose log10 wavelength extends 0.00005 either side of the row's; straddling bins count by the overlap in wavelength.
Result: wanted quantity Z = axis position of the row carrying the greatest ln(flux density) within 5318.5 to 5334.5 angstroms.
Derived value 5321.61 angstroms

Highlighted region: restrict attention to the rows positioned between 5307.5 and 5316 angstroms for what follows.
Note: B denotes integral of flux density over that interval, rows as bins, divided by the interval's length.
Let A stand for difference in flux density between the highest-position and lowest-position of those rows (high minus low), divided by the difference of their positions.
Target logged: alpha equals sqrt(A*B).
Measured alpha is 0.62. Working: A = 0.102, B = 3.72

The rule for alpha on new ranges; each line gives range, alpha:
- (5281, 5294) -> 0.53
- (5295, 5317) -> 0.24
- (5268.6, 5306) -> 0.55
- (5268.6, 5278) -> 0.89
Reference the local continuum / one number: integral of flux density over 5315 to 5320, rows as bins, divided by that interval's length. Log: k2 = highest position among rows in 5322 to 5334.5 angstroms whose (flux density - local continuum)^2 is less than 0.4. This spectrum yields 5322.84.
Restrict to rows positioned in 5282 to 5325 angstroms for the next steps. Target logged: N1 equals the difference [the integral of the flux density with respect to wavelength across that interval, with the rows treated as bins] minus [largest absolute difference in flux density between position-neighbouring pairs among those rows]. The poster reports 149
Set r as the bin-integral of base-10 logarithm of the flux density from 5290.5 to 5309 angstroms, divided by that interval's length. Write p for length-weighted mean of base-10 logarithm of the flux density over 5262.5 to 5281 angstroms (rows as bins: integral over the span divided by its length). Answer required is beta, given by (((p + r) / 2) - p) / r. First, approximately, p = 0.416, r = 0.534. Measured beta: 0.11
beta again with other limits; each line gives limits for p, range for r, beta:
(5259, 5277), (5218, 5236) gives 0.10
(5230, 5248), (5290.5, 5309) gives 0.01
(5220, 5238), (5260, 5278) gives -0.12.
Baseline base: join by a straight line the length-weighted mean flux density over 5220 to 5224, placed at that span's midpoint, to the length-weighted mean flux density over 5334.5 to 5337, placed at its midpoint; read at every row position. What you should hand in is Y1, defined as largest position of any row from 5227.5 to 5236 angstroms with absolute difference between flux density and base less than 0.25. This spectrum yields 5235.32 angstroms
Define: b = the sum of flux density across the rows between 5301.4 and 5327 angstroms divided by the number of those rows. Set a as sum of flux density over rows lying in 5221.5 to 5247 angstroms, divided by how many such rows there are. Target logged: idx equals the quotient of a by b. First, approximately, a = 3.33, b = 3.5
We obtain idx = 0.94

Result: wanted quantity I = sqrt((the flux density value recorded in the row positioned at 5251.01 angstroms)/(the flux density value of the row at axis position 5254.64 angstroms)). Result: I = 0.89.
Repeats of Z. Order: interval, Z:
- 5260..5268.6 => 5263.12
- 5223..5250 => 5244.97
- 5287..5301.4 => 5294.72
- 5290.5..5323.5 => 5294.72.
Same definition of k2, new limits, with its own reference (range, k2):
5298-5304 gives 5303.26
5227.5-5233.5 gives 5229.30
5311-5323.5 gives 5322.84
